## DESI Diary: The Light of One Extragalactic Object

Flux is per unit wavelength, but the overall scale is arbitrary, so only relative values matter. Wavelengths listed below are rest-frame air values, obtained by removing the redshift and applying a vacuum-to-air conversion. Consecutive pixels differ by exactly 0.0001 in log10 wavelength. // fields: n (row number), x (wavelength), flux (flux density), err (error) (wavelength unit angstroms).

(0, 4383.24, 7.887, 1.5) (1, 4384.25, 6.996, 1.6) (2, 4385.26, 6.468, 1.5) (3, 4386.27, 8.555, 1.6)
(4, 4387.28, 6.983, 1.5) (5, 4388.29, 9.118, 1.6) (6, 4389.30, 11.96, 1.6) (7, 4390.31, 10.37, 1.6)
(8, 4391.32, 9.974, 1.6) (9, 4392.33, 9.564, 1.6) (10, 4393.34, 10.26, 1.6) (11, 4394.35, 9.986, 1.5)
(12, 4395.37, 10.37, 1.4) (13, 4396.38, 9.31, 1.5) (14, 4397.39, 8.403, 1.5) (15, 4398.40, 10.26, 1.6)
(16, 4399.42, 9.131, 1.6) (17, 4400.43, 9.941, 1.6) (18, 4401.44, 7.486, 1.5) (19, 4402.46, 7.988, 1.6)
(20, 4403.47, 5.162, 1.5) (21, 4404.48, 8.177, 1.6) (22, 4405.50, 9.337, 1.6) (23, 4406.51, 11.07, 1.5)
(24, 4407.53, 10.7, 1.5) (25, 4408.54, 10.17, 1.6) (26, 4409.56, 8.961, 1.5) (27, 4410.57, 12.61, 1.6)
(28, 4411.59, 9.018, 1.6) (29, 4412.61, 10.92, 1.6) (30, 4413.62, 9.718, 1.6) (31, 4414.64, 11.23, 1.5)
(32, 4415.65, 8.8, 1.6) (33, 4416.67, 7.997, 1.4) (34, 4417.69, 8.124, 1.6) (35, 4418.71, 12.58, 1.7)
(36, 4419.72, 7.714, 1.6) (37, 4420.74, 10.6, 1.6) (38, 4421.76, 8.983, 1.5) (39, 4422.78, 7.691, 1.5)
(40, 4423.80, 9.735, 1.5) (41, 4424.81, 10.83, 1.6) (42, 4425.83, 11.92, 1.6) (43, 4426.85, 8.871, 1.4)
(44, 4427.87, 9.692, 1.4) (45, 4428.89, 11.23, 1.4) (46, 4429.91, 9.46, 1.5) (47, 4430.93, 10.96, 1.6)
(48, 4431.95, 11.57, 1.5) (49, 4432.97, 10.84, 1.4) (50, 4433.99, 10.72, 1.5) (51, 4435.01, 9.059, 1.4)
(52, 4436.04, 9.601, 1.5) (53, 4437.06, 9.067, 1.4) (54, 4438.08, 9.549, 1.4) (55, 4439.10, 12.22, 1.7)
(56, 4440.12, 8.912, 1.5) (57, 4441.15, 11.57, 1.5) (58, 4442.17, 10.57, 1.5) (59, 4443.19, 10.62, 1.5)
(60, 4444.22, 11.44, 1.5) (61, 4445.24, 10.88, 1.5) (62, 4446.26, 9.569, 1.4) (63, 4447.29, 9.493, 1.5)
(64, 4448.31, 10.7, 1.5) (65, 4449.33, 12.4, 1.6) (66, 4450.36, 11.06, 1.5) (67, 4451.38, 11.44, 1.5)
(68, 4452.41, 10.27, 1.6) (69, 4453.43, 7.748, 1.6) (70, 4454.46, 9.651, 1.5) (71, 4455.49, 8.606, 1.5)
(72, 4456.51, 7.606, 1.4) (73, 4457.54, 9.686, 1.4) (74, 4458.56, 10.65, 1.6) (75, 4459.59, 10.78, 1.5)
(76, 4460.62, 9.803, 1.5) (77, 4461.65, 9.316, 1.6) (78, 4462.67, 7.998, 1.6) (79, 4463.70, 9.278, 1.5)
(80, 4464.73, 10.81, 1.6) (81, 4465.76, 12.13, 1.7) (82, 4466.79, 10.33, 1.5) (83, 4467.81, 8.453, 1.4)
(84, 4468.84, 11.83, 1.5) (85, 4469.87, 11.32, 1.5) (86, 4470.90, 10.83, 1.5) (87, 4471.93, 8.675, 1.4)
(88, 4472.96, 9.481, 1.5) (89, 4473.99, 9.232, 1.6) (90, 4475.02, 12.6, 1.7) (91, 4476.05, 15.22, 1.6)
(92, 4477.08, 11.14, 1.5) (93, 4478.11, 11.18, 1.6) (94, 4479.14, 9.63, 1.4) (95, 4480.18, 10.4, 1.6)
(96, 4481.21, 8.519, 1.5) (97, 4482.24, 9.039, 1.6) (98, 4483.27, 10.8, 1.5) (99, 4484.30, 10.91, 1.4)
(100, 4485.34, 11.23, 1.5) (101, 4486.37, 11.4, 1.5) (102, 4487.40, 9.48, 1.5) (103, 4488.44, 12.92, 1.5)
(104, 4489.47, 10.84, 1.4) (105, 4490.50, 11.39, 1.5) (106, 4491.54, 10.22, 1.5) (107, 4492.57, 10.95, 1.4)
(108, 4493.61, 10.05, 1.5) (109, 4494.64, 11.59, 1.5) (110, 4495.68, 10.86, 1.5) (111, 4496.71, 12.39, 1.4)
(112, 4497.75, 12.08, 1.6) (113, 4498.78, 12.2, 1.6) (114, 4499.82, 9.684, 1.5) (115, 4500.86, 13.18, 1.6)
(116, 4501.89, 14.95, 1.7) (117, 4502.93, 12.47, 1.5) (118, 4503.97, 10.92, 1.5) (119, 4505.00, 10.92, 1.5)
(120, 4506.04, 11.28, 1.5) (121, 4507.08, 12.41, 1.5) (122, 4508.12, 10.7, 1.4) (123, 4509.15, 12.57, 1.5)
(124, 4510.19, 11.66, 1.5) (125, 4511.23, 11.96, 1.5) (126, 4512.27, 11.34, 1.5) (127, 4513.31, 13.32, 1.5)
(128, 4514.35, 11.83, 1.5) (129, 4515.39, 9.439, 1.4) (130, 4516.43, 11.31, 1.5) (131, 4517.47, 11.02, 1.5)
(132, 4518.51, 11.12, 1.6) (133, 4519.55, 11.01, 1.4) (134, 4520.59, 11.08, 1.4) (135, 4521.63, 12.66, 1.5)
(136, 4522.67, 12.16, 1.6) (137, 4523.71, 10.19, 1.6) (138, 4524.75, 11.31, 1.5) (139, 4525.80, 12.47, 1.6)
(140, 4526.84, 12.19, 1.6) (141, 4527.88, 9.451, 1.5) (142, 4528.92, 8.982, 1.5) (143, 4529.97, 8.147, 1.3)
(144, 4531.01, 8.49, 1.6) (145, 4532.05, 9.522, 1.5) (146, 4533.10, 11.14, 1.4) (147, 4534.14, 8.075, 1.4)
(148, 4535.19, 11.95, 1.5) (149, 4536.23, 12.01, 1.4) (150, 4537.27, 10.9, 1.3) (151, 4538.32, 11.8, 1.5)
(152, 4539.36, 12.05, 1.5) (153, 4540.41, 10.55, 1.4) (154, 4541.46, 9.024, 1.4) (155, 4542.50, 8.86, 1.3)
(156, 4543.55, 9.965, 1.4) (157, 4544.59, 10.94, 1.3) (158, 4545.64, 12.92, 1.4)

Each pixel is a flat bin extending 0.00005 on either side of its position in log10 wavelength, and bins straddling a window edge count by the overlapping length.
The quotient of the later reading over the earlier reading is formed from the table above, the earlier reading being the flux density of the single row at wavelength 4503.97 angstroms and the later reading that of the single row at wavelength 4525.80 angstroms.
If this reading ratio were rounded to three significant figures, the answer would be 1.14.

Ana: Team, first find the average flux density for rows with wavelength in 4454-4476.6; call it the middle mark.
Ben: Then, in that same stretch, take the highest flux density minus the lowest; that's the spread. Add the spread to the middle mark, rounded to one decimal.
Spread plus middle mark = 17.8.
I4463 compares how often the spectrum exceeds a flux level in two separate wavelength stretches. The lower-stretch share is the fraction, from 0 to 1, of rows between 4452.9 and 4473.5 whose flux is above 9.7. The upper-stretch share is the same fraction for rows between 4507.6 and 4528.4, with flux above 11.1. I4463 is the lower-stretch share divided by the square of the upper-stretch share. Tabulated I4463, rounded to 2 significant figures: 1.1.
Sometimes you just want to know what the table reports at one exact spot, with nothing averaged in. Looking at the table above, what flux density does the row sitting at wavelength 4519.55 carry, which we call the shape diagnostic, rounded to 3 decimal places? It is 11.010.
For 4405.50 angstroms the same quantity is 9.337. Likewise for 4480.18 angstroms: 10.400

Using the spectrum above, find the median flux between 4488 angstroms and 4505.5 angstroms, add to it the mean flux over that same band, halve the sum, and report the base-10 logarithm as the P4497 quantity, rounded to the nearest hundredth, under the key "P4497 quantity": 1.06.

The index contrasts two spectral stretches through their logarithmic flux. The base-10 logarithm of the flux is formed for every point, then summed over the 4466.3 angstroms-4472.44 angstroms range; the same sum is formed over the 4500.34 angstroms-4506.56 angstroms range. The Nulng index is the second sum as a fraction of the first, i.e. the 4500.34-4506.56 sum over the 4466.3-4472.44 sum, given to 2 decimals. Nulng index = 1.08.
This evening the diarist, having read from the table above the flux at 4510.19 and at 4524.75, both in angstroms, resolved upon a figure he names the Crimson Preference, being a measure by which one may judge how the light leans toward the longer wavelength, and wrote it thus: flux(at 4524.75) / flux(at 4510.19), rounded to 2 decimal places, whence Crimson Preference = 0.97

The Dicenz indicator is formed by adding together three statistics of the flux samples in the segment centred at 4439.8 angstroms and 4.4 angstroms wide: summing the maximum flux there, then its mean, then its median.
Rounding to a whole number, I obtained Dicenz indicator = 33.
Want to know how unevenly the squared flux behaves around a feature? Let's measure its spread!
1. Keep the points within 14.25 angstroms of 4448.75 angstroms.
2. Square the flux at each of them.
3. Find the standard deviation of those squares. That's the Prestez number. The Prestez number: 25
